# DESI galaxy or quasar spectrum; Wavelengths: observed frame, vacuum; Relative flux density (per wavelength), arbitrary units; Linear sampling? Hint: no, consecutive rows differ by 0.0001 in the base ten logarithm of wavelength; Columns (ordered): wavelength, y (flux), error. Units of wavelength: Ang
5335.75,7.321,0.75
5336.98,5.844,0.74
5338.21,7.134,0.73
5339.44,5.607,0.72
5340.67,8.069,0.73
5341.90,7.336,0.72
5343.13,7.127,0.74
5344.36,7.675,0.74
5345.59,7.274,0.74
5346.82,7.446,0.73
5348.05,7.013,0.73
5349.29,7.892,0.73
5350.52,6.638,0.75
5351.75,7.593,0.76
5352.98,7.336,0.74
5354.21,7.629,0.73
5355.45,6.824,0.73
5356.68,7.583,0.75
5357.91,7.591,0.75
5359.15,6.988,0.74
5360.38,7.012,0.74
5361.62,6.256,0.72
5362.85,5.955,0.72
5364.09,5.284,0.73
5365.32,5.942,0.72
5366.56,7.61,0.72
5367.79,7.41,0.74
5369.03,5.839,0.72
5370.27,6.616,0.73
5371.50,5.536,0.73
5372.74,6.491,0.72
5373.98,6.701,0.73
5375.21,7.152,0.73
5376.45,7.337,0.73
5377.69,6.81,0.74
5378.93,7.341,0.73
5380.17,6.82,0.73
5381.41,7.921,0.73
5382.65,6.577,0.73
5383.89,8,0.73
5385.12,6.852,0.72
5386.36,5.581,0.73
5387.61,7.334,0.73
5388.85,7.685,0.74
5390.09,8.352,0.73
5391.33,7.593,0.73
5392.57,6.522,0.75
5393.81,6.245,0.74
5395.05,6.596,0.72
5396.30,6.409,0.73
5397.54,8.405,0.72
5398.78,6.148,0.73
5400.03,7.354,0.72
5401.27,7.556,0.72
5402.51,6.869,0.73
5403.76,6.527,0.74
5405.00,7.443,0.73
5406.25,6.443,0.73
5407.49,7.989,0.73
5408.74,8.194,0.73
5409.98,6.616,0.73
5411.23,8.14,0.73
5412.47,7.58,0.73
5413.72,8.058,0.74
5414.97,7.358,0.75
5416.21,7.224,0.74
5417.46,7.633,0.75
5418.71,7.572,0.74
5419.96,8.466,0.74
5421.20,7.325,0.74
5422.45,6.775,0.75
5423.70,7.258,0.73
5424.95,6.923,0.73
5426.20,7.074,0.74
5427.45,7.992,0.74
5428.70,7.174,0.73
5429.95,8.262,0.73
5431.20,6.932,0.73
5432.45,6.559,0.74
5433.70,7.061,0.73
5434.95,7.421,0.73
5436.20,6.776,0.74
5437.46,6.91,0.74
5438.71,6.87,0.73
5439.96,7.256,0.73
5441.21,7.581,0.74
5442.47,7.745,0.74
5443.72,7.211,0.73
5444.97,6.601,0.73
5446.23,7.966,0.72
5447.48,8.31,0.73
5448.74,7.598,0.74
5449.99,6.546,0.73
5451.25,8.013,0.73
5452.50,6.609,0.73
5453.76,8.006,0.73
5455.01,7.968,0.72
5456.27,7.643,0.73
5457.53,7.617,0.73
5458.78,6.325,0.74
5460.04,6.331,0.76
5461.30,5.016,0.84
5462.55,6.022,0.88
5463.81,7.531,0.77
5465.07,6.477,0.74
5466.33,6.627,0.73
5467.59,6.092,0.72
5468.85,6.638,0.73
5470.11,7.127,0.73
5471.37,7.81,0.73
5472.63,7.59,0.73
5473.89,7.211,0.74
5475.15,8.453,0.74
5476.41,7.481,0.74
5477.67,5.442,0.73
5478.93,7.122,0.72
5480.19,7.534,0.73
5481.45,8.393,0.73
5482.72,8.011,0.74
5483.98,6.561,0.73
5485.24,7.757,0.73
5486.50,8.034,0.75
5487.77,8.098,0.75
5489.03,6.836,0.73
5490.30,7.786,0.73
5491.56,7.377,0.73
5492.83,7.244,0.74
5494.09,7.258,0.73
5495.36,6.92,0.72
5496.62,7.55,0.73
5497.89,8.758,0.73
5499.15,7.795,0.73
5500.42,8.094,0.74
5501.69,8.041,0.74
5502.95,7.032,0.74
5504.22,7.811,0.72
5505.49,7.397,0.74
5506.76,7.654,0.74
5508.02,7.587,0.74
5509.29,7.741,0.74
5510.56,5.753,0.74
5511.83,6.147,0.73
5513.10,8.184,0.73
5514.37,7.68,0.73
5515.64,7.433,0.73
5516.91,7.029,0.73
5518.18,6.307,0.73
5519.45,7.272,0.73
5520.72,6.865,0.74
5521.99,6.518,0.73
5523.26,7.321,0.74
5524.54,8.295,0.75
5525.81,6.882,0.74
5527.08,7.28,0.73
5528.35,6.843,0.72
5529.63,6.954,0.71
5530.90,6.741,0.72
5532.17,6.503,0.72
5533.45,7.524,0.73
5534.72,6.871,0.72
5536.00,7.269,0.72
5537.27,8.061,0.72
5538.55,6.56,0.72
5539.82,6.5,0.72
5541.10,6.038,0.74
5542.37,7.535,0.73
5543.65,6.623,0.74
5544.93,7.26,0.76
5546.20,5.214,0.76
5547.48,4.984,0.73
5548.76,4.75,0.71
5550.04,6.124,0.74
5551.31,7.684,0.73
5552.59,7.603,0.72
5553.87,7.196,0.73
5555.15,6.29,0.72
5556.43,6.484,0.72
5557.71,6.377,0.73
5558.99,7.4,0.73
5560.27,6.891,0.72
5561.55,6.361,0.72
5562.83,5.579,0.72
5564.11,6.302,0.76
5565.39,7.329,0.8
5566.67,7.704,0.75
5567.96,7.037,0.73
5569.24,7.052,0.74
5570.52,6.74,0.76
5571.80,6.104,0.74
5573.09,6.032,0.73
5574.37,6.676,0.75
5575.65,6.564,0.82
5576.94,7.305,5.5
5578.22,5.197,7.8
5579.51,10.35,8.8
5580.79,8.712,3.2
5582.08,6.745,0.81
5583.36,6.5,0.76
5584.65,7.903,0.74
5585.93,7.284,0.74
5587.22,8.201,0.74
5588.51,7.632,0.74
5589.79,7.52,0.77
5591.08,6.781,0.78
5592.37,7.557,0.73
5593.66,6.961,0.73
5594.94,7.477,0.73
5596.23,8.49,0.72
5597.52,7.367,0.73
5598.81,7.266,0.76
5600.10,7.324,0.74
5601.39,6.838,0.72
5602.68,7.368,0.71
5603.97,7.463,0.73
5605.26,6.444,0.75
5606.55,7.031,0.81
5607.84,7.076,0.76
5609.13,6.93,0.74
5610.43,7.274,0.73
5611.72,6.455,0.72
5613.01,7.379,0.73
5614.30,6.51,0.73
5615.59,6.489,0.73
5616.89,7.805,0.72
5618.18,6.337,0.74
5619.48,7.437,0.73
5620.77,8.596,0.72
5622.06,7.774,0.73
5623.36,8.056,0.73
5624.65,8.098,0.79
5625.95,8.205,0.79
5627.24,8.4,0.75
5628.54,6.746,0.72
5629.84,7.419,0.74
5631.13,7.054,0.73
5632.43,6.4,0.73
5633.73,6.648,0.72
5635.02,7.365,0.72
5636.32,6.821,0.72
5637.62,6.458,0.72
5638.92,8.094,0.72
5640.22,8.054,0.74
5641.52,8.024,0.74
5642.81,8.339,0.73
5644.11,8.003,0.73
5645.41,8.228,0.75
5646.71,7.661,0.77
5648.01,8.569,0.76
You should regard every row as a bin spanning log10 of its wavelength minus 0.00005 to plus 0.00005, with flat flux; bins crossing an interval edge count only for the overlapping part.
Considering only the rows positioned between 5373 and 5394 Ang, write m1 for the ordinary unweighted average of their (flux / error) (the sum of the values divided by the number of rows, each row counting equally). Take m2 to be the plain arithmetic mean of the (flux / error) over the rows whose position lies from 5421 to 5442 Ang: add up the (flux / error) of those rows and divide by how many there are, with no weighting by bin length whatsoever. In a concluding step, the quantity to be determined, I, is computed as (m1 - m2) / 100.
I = -0.001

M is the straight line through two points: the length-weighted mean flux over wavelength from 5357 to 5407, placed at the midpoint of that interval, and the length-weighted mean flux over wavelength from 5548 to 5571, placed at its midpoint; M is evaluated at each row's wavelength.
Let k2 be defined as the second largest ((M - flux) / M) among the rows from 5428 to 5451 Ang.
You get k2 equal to 0.040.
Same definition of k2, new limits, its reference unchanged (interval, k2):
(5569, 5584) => 0.099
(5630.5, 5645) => 0.026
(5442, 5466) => 0.115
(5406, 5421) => 0.035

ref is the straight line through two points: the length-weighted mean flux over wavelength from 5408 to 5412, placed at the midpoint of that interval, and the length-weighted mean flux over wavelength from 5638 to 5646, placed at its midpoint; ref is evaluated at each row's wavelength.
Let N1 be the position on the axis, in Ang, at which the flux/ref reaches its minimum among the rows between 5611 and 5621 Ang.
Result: 5618.18 Ang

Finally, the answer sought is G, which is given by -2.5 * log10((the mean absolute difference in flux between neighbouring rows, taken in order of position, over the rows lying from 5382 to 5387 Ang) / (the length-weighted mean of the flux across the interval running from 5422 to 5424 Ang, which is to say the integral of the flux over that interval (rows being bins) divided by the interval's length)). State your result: 1.84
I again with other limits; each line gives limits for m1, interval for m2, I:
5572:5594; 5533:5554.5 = -0.016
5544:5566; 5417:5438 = -0.011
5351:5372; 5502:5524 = -0.005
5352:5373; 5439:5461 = -0.009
